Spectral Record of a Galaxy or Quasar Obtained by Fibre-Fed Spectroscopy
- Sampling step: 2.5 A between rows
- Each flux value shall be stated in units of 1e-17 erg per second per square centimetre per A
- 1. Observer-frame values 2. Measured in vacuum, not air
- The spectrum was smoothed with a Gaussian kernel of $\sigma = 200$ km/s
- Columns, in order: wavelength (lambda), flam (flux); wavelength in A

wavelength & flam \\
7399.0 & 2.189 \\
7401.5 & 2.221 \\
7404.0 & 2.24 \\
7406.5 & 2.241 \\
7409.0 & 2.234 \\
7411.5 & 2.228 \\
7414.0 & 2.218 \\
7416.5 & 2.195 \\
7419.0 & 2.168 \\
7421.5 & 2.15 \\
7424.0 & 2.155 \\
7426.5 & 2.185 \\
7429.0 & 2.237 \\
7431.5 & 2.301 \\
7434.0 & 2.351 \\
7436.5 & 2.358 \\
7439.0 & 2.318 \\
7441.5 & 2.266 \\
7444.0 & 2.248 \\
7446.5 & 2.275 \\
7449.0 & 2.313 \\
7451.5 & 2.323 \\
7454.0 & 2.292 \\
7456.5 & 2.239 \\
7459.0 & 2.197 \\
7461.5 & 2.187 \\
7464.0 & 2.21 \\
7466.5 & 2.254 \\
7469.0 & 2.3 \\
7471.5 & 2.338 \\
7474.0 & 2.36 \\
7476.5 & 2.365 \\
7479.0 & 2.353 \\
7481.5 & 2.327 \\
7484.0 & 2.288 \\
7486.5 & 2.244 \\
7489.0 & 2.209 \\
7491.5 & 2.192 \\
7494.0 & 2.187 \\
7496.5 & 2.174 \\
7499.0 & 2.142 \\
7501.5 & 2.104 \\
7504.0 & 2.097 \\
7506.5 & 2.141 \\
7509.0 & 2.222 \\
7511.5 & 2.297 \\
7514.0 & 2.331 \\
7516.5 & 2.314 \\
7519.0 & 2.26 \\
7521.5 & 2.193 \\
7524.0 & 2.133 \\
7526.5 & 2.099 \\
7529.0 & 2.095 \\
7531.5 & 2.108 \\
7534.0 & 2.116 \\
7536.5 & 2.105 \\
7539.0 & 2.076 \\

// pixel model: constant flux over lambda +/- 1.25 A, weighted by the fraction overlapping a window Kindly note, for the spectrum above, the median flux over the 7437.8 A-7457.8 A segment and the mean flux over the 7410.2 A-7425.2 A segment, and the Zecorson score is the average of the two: 2.23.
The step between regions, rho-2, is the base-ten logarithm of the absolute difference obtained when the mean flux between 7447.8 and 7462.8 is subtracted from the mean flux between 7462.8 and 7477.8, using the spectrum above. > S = -1.3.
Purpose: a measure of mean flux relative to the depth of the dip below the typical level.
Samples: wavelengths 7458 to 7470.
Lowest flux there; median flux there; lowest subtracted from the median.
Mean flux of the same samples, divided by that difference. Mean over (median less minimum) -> 97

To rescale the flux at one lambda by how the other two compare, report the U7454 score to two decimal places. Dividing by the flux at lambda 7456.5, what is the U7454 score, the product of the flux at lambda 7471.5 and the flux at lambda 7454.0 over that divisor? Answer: 2.39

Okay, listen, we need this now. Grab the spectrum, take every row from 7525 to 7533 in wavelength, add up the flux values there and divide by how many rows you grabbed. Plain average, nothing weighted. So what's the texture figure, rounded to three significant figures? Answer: 2.10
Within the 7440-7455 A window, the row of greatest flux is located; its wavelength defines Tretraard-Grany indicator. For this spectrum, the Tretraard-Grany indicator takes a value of 7451.5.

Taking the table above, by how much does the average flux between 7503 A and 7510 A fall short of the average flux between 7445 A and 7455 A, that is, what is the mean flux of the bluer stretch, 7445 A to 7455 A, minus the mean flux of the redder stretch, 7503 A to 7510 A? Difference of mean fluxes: 0.147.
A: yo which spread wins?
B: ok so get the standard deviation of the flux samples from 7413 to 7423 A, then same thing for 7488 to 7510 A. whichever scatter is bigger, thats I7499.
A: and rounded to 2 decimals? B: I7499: 0.04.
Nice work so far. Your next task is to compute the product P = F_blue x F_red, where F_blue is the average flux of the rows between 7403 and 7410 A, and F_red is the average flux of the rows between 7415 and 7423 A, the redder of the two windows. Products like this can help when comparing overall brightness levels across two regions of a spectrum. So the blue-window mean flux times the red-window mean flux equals 4.86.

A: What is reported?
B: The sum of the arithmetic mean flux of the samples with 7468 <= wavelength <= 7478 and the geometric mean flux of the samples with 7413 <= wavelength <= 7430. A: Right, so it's 4.53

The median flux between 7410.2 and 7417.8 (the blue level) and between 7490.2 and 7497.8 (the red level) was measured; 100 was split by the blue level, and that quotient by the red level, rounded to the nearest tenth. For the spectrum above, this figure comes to 20.6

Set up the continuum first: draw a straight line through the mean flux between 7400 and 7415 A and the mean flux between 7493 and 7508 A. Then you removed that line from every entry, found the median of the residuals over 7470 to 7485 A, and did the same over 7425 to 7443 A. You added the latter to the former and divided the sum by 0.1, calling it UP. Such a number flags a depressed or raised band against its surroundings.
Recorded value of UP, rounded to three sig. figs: 2.74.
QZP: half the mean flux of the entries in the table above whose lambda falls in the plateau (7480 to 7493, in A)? 1.13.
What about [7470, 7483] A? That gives 1.17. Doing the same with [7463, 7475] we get 1.15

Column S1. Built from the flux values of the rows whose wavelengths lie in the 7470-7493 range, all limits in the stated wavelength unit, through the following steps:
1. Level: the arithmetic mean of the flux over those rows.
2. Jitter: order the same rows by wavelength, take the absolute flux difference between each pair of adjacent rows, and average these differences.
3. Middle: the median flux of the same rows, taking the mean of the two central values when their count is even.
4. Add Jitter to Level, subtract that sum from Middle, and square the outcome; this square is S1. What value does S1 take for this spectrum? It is 0.0000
